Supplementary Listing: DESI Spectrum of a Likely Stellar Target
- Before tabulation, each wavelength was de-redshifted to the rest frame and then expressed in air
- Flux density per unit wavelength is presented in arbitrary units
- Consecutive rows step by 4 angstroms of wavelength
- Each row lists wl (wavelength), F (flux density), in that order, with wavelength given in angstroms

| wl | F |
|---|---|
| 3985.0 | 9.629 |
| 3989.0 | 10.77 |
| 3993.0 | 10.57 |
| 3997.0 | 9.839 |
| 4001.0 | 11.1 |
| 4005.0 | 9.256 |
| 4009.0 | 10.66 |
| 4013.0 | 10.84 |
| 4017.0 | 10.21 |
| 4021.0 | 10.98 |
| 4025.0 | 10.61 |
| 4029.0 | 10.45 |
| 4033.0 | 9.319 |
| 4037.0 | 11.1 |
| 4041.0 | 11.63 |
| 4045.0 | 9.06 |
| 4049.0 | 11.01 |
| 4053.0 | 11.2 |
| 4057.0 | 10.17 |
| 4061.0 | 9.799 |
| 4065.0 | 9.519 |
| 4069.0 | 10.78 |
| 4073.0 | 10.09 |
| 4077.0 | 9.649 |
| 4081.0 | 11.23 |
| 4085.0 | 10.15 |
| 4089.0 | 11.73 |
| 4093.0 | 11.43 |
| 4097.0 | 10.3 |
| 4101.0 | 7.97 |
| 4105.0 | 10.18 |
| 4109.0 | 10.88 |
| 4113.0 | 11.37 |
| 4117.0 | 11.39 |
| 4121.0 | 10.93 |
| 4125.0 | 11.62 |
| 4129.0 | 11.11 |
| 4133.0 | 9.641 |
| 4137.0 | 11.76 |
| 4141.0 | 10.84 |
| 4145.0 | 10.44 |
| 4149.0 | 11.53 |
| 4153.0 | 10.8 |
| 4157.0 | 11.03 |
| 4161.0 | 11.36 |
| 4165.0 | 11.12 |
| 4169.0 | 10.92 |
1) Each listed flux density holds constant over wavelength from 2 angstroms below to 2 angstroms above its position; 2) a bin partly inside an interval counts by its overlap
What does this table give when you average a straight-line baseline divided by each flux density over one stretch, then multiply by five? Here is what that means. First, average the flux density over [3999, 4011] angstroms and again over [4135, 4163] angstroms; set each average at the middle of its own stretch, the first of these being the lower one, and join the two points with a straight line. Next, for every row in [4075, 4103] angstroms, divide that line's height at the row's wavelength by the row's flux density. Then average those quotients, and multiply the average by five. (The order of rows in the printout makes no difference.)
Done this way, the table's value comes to 5.29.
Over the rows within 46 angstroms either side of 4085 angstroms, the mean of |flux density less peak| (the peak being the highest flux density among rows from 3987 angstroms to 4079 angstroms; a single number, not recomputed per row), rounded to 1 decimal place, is 1.1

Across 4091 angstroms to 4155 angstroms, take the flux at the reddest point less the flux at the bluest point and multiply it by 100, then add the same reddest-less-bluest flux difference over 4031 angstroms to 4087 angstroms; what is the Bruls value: -62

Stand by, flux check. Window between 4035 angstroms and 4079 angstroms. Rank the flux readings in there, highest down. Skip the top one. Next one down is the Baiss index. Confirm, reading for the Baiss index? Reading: 11.2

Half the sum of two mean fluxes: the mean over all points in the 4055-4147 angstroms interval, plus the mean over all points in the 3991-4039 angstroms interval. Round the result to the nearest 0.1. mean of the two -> 10.5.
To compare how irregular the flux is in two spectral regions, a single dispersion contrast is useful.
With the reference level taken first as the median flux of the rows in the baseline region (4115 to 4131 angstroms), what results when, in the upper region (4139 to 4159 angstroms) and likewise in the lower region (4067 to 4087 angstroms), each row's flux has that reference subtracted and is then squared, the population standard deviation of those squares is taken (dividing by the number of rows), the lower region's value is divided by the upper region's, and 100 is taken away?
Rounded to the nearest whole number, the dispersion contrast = -96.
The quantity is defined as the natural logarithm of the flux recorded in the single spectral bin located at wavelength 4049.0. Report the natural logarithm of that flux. 2.40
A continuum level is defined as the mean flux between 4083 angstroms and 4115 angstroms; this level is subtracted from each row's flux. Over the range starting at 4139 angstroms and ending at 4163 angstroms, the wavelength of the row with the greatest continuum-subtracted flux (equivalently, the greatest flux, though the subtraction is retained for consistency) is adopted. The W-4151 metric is 4149.0 angstroms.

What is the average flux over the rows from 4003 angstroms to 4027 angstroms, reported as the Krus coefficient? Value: 10.4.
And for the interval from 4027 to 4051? 10.4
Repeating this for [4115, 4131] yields 11.3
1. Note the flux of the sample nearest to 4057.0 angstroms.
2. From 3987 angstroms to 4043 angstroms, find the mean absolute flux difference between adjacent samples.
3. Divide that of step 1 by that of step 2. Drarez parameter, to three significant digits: 12.0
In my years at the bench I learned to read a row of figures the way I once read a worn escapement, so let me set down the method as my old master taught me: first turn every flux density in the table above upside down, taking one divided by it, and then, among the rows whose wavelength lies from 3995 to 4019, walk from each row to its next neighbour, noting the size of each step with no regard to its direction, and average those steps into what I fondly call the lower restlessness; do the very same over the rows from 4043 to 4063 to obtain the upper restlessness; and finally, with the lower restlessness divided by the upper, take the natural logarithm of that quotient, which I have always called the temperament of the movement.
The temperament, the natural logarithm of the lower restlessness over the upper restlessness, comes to 0.19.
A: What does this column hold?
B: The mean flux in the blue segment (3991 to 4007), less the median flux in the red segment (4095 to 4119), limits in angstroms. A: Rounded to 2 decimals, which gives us -0.40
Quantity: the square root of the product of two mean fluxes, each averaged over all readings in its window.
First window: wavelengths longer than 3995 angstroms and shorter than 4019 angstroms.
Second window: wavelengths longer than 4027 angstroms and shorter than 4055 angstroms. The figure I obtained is 10.4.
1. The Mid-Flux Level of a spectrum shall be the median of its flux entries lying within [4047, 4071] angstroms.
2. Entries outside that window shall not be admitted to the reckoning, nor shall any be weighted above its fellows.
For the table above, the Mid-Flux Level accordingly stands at 10.5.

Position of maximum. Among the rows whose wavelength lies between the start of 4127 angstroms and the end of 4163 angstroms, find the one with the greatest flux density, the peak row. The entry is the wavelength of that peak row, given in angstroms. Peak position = 4137.0 angstroms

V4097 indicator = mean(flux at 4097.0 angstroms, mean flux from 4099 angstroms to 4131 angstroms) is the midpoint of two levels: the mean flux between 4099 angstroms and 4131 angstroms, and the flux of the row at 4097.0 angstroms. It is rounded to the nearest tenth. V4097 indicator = 10.5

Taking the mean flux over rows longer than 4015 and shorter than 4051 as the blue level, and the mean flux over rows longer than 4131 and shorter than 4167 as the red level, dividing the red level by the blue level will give 1.04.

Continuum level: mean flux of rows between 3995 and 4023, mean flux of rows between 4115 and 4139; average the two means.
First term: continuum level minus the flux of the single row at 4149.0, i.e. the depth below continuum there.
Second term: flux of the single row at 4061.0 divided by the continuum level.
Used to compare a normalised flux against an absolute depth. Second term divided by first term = -1.2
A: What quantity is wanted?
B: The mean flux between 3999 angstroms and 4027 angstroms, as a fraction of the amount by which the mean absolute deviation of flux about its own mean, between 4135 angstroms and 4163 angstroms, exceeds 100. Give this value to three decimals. -0.106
